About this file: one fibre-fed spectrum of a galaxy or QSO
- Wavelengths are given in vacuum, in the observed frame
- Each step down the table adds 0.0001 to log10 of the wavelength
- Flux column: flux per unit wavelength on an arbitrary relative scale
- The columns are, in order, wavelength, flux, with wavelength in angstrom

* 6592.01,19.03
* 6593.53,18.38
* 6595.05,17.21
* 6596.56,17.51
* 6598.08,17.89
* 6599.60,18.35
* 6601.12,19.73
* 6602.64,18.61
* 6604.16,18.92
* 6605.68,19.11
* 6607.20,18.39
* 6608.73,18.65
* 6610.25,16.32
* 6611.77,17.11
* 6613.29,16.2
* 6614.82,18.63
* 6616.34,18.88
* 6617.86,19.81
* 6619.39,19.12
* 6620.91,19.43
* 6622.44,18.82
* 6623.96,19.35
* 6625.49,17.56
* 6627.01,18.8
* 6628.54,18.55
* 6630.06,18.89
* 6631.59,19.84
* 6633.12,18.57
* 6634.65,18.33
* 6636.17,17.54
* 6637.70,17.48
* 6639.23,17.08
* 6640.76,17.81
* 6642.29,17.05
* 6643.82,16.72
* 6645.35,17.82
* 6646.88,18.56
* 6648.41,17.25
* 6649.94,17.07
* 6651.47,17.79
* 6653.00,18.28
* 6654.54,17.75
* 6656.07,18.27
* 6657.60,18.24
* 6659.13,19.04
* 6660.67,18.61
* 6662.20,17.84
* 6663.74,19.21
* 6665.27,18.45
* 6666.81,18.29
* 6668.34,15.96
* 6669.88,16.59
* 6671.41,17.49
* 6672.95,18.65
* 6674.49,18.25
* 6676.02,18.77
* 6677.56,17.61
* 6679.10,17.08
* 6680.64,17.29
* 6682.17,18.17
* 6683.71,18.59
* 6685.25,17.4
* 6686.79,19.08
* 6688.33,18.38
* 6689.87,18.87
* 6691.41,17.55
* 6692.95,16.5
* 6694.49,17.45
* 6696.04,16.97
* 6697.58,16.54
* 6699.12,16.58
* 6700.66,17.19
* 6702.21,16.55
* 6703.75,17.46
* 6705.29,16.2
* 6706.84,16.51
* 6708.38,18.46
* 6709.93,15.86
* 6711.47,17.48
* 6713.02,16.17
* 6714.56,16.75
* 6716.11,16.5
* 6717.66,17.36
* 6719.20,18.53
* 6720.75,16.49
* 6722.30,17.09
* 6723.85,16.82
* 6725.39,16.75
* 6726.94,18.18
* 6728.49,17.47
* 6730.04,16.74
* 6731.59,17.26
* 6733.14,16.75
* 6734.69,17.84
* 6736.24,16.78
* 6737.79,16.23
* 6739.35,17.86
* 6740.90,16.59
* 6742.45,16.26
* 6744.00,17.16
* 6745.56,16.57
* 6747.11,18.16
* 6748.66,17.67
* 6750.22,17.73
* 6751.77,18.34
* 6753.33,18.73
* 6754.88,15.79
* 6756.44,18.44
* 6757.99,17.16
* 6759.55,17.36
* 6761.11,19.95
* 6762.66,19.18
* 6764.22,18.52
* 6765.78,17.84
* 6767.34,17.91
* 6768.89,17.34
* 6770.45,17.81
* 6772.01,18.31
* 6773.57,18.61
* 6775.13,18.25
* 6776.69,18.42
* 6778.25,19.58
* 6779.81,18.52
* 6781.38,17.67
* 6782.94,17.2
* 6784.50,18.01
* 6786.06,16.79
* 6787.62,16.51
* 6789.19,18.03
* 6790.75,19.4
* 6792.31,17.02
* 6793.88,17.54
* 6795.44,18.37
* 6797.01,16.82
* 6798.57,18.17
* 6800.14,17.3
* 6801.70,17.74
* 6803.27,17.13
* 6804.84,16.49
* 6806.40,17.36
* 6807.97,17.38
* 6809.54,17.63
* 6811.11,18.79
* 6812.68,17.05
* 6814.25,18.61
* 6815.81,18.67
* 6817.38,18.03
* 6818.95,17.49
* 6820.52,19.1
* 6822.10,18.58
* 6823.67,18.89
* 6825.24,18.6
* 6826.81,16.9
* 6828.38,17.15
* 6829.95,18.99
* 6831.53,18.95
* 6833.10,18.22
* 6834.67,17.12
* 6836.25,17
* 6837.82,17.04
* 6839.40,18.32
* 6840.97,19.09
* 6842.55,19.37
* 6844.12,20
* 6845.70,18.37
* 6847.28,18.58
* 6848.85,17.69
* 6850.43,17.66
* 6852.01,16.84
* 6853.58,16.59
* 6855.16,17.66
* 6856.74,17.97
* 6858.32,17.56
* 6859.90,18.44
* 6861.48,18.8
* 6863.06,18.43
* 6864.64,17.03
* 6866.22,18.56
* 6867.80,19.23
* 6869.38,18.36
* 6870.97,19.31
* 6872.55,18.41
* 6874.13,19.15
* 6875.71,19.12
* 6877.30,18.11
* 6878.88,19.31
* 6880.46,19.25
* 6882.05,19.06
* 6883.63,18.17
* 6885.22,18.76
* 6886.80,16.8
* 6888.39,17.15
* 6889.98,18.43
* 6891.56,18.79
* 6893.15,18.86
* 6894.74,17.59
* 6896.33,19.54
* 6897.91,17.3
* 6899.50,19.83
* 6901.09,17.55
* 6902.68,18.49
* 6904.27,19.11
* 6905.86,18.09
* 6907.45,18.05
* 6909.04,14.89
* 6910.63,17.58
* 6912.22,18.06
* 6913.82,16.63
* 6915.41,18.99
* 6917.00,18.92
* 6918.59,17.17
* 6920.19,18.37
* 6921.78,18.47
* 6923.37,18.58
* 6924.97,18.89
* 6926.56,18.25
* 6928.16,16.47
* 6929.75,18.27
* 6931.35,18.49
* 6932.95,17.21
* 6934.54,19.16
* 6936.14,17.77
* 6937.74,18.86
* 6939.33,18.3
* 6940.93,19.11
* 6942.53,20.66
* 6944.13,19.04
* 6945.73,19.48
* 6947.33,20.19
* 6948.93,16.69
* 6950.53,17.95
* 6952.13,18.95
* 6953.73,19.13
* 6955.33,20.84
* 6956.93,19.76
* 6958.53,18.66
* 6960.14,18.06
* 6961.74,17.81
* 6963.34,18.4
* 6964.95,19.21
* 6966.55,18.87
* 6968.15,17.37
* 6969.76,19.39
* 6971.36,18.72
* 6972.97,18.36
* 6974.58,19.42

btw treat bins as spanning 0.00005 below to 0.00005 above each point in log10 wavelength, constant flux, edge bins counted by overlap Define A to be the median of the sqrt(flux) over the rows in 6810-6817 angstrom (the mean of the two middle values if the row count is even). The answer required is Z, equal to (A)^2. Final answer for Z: 18.6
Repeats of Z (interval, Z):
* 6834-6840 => 17.1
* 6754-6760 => 17.3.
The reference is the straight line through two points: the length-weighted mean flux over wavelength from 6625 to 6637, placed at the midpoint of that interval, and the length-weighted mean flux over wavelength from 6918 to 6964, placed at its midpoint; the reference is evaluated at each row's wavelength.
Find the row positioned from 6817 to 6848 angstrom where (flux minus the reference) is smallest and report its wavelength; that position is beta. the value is 6826.81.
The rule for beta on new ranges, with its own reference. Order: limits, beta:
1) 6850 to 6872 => 6853.58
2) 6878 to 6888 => 6886.80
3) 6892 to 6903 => 6897.91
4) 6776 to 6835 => 6804.84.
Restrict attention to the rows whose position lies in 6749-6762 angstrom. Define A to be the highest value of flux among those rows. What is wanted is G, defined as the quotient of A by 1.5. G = 13.3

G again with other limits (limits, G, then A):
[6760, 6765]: 13.3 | 19.95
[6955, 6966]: 13.9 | 20.84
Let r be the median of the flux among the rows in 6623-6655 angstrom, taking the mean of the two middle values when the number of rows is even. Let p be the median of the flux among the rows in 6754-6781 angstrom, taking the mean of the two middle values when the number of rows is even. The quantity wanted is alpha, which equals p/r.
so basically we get 1.03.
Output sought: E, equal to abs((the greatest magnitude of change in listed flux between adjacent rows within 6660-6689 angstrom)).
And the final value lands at 2.3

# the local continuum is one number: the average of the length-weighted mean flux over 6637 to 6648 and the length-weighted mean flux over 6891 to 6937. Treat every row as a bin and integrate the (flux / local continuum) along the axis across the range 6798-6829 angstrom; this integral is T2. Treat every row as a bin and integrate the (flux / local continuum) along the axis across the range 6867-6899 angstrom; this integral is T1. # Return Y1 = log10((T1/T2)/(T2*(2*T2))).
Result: -3.26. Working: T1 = 33.3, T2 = 31.1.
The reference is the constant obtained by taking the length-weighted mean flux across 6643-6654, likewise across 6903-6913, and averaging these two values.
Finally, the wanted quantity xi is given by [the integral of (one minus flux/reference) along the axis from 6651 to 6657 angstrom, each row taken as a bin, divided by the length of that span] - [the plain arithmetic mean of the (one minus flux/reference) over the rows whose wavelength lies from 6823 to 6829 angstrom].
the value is -0.01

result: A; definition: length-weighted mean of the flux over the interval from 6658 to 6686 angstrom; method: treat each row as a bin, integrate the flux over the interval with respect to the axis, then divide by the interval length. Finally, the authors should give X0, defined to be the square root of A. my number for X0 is 4.24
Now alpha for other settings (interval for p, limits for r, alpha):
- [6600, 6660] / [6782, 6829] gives 1.05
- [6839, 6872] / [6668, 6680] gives 1.05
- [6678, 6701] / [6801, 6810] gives 1.00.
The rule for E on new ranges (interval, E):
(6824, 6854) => 1.8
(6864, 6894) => 2.0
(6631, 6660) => 1.3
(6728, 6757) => 2.9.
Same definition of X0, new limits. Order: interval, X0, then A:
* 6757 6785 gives 4.27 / 18.2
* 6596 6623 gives 4.29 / 18.4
